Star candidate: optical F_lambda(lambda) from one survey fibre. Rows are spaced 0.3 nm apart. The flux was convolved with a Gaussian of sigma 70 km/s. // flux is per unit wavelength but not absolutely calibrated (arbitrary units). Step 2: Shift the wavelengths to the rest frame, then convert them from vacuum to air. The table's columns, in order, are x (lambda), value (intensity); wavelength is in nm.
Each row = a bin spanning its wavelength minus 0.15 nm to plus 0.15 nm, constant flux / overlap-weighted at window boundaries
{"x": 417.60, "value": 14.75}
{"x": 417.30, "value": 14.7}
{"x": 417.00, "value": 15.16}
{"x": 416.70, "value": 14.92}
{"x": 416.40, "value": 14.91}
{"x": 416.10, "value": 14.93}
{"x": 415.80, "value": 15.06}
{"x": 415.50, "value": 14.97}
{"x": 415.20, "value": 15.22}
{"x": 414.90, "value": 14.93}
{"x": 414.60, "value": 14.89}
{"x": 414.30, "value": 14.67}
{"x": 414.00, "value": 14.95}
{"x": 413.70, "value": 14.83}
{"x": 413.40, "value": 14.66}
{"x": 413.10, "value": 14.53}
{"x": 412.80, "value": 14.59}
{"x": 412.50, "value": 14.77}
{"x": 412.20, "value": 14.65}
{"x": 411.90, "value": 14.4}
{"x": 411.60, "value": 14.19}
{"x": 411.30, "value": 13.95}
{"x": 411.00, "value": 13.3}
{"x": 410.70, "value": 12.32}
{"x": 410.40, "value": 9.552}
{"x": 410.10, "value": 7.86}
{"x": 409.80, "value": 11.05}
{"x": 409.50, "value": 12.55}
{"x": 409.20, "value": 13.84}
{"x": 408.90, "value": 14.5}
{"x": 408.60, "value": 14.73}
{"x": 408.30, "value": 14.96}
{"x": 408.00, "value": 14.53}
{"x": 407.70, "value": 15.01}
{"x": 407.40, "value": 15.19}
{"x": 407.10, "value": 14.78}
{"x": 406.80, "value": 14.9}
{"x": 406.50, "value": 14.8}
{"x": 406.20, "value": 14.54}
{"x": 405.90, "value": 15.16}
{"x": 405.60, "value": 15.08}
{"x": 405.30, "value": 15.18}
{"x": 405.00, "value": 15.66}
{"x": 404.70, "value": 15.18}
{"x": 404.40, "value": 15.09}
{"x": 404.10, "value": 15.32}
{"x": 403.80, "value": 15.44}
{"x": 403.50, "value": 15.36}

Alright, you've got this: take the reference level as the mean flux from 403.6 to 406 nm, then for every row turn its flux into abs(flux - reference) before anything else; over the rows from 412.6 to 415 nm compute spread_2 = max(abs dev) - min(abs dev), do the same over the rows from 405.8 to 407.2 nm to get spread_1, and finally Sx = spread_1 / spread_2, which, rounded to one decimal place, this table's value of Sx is 1.5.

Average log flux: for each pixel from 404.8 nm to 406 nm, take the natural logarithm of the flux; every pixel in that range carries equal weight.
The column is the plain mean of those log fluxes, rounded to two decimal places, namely 2.73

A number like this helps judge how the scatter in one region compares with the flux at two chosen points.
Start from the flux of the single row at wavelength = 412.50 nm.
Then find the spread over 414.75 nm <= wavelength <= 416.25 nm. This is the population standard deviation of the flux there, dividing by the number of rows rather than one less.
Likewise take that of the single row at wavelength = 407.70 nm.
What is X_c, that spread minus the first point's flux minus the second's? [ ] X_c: -29.7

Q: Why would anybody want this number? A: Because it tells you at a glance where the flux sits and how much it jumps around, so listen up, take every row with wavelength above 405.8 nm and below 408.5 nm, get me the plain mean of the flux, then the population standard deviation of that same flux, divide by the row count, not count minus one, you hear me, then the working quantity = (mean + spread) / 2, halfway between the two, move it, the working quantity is 7.55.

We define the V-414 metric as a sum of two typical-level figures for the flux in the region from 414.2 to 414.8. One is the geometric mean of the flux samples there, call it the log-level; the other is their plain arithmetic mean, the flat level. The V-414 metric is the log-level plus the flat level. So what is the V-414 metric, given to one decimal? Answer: 29.6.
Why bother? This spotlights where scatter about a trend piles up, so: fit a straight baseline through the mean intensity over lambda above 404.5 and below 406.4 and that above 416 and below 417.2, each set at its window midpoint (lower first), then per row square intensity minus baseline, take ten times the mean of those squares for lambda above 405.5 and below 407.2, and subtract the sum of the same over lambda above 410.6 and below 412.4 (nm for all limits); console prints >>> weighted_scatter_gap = -12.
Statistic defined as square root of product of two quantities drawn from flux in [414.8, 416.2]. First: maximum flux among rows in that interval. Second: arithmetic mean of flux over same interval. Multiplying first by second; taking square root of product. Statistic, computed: 15.12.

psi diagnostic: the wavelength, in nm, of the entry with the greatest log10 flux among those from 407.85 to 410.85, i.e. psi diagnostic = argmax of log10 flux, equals 408.30 nm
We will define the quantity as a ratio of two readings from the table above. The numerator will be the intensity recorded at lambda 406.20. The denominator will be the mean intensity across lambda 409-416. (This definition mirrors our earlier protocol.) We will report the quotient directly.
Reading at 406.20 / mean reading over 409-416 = 1.06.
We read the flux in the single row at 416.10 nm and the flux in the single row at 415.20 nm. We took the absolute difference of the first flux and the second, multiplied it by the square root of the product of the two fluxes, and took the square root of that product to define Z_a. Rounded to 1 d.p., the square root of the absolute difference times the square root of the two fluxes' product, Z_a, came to 2.1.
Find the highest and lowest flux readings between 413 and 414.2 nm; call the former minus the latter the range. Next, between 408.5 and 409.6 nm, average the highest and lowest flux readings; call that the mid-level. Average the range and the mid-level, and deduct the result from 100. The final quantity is 93.0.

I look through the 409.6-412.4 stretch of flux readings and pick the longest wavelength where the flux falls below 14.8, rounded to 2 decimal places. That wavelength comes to 412.20 nm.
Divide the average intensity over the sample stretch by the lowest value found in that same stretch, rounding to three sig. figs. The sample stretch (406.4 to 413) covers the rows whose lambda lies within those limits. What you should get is 1.74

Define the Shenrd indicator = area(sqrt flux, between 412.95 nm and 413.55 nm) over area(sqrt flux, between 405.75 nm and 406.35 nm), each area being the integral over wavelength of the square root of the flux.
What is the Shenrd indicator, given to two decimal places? 0.99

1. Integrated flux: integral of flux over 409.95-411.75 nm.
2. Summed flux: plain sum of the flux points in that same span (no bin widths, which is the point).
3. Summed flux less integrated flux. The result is 49.8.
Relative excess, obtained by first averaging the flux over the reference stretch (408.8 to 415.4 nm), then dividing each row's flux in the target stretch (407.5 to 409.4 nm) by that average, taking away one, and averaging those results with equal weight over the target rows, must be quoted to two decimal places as 0.07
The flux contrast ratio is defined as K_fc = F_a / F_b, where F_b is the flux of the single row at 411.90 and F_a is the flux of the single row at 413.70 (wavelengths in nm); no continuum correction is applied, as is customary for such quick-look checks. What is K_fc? 1.03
